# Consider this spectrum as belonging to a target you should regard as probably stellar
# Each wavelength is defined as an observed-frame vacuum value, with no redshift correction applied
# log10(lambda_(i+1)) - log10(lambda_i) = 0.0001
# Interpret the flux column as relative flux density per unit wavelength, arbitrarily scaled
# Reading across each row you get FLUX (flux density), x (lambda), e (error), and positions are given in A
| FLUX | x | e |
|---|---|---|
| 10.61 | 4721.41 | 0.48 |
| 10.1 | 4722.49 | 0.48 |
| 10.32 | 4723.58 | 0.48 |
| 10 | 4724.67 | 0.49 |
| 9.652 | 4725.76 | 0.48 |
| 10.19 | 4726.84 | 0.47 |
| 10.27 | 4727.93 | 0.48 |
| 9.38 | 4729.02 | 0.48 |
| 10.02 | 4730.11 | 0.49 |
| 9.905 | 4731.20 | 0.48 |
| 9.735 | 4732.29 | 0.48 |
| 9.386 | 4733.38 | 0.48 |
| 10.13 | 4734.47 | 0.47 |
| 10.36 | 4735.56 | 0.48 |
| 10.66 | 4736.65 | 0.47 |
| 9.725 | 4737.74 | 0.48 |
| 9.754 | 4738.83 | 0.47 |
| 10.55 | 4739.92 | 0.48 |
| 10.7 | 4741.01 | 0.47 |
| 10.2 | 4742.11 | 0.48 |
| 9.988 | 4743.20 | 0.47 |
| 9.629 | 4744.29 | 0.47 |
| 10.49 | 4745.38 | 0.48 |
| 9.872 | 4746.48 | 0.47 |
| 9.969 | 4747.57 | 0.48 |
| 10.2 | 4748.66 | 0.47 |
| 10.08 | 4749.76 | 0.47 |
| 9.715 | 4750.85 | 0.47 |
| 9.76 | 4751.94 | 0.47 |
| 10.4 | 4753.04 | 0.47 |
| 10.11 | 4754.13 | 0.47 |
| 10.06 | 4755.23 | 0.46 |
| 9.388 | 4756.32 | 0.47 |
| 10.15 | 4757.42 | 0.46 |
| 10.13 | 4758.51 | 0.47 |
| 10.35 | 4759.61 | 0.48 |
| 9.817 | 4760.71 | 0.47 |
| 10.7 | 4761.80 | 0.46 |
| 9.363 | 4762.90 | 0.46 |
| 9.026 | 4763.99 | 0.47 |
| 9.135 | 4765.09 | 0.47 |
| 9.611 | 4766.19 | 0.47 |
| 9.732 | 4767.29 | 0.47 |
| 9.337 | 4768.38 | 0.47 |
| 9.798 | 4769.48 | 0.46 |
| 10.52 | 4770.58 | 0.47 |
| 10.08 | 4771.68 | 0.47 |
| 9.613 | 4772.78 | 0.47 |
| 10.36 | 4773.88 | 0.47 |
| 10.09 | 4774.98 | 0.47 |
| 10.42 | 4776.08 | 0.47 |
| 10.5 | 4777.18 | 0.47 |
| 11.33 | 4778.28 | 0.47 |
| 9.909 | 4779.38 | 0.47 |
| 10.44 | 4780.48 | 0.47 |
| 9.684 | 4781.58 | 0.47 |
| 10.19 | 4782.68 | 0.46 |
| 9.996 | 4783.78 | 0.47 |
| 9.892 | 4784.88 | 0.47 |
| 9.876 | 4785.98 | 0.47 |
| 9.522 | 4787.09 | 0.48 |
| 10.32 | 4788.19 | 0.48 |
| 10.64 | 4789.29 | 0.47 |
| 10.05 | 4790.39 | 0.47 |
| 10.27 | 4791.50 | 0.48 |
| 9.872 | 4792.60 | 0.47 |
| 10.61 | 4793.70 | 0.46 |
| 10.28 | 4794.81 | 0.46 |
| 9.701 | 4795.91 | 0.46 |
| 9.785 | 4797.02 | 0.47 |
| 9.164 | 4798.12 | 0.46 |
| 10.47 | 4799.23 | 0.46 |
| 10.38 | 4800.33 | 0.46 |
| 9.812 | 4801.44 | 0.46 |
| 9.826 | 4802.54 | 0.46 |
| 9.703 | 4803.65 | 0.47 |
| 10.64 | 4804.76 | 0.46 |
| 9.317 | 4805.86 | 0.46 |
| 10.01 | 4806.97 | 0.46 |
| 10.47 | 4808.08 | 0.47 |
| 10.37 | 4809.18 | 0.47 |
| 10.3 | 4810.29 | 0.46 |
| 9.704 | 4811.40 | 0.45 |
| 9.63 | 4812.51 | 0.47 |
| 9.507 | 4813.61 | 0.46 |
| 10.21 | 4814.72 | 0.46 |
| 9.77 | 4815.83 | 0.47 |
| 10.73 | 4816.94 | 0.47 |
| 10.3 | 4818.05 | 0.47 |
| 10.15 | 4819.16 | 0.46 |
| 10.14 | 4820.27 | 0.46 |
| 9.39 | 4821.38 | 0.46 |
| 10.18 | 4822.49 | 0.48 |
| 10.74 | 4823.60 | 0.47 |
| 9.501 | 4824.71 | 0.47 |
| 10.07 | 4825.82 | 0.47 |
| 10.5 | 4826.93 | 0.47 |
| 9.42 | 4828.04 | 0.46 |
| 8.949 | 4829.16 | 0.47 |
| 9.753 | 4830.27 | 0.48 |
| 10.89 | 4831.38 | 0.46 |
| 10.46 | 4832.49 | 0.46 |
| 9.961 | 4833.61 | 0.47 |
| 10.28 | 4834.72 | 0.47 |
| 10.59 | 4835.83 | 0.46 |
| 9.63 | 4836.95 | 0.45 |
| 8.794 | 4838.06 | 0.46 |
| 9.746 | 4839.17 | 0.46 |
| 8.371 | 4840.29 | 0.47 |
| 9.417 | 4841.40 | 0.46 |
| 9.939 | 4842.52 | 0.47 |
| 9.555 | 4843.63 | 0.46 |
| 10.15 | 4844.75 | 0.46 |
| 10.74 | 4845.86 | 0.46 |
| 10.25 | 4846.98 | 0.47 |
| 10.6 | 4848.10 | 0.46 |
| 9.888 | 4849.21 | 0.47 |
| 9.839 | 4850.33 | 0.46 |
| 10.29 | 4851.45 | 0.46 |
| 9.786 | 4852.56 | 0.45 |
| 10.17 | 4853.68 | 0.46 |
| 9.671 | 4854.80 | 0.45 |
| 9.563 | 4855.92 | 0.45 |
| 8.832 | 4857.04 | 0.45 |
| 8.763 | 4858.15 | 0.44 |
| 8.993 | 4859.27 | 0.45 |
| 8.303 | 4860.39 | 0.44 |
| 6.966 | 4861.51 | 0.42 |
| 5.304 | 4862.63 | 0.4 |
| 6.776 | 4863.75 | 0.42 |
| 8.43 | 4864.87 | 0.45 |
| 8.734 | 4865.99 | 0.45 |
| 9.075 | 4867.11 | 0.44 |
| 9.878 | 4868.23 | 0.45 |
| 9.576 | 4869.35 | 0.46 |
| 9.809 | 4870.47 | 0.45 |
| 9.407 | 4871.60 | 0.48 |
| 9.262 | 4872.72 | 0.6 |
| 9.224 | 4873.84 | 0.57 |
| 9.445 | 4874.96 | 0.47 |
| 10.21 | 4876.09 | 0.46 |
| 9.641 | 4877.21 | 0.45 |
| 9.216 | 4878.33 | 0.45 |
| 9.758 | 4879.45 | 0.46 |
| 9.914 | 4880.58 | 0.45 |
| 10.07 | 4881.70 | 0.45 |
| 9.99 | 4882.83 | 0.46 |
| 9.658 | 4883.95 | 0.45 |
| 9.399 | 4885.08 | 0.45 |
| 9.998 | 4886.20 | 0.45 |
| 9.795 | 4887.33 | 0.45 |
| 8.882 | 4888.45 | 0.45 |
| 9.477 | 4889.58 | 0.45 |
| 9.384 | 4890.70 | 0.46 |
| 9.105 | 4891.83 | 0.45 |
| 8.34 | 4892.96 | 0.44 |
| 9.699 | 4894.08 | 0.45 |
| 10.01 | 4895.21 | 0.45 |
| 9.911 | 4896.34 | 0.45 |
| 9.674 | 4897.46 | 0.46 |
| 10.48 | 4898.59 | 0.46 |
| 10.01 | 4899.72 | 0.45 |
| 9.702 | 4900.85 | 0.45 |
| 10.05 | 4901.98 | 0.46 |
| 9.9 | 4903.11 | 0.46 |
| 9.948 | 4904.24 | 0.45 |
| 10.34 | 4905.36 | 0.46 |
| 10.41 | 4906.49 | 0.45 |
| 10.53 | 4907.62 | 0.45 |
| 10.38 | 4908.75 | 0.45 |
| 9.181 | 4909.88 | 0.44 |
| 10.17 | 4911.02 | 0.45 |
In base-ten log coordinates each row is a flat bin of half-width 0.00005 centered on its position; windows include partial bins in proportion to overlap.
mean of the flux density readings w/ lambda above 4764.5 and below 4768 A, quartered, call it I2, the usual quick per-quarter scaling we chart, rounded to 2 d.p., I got 2.37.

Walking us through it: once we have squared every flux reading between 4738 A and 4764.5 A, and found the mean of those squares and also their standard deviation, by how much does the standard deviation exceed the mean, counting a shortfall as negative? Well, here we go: -92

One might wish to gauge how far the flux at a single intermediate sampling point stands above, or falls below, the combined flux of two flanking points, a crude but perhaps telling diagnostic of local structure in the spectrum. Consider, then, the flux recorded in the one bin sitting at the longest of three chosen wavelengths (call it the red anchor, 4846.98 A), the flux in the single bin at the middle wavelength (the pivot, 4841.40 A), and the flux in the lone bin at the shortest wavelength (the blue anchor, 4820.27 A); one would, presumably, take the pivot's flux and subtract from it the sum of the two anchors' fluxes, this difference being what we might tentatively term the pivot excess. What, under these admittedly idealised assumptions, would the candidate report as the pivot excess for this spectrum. -11.0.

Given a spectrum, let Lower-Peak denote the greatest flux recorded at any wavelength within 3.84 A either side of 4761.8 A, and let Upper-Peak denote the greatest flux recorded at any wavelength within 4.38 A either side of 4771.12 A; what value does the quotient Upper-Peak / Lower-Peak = 0.98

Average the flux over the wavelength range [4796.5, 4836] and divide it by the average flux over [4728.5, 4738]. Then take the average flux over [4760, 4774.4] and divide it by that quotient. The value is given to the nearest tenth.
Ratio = 9.7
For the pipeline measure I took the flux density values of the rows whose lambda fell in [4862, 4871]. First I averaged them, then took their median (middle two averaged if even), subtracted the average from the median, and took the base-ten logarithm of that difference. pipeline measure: -0.3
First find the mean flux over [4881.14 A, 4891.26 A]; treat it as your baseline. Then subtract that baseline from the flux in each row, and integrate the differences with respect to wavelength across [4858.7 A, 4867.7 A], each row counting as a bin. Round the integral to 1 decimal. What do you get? -16.2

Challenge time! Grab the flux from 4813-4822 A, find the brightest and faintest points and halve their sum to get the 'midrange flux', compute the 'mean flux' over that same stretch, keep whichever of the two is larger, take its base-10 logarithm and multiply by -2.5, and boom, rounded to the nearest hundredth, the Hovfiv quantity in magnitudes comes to -2.51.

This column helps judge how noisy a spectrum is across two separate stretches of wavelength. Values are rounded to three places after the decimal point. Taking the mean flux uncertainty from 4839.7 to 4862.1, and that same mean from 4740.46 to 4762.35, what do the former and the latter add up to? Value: 0.926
